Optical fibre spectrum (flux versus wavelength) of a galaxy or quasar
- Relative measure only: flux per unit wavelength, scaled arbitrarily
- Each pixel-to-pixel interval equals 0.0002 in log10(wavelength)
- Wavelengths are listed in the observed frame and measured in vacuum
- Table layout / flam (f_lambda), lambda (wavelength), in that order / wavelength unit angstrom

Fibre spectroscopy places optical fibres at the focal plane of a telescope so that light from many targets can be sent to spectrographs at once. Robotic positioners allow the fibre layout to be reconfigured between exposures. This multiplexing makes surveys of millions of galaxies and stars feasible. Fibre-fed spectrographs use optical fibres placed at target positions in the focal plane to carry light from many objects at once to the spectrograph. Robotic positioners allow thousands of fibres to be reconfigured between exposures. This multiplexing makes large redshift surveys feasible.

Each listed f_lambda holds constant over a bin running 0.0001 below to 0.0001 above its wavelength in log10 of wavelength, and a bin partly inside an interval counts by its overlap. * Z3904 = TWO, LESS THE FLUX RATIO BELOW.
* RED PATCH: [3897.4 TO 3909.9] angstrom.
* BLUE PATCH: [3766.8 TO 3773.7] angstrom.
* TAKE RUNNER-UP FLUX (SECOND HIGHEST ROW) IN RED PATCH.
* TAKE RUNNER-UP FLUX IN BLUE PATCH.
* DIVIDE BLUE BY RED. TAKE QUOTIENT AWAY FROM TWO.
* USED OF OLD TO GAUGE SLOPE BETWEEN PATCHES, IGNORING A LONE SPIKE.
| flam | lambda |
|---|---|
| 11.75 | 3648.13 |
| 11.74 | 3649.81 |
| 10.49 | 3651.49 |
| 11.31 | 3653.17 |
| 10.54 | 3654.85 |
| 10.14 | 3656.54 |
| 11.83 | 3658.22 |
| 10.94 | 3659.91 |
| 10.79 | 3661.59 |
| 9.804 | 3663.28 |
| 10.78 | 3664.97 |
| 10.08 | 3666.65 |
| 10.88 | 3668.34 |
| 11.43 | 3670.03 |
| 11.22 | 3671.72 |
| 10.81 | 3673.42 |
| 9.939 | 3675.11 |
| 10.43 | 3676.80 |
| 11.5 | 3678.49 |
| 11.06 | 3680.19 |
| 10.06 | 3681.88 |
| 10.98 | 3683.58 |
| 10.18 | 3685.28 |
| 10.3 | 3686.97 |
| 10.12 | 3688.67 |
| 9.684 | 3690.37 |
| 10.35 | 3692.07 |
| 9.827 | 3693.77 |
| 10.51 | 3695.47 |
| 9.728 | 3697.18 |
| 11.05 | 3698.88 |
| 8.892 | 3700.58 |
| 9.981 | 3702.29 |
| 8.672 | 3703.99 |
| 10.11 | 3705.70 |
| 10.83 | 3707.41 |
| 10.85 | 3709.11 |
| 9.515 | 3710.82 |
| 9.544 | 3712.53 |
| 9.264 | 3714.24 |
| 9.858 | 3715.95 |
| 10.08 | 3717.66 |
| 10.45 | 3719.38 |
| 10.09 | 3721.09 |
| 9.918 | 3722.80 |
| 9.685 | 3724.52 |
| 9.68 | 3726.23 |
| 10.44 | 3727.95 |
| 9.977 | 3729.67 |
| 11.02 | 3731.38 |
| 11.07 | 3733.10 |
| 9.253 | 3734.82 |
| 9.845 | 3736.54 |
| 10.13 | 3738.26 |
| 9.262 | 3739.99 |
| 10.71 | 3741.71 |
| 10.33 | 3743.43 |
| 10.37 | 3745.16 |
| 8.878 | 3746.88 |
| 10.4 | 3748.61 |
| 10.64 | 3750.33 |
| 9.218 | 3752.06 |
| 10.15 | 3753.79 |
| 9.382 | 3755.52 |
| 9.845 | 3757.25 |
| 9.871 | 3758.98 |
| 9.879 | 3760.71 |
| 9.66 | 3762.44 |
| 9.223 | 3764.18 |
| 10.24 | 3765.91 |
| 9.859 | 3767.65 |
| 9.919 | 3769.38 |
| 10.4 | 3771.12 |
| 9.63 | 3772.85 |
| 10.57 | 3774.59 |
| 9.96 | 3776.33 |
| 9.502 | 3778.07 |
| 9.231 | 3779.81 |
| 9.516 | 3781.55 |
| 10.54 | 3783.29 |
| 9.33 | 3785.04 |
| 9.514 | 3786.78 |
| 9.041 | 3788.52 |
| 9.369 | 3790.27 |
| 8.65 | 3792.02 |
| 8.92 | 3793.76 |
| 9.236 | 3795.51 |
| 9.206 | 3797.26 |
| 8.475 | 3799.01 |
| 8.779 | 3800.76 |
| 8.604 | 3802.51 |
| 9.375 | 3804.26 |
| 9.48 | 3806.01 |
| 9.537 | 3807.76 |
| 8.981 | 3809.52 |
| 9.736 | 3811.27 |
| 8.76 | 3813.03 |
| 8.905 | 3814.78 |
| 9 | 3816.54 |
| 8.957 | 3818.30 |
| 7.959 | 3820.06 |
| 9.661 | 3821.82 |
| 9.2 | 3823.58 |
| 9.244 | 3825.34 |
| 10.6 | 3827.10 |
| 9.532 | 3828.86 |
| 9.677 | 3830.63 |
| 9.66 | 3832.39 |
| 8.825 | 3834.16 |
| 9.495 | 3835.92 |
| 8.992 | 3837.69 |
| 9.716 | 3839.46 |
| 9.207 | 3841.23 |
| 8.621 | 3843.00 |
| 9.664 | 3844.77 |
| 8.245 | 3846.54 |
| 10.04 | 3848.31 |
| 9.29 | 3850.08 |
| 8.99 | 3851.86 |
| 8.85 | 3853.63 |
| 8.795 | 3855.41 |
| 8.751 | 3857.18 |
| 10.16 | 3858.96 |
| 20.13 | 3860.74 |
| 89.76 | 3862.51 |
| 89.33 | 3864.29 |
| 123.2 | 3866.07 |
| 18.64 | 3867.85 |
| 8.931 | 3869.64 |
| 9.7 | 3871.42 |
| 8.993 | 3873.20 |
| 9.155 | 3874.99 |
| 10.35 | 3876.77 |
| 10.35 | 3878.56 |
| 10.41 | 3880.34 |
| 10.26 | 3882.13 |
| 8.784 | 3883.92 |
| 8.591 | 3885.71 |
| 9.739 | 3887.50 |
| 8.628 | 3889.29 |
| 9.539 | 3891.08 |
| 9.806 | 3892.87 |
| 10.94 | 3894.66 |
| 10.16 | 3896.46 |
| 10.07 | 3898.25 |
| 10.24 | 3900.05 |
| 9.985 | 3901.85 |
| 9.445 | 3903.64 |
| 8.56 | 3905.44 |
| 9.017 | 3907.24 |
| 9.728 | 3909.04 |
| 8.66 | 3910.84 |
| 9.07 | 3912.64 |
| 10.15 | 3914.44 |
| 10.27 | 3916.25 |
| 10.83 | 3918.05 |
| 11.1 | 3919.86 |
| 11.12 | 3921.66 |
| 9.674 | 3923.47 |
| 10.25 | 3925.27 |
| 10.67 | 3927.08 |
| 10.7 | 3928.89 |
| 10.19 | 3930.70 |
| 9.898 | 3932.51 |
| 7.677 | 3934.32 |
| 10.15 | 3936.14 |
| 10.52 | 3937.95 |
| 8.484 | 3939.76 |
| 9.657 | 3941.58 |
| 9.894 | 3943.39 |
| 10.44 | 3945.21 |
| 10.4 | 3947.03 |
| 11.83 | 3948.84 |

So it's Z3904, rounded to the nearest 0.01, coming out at 1.01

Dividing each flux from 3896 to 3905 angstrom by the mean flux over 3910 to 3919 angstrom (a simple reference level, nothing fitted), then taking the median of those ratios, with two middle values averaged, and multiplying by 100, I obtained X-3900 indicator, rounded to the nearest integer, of 103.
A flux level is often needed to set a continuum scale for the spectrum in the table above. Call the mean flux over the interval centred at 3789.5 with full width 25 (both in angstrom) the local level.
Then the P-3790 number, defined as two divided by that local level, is 0.22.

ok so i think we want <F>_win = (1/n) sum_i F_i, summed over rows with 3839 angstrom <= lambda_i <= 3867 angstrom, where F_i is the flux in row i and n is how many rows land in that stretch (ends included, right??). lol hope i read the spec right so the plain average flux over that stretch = 27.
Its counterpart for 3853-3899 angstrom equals 21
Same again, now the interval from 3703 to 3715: 10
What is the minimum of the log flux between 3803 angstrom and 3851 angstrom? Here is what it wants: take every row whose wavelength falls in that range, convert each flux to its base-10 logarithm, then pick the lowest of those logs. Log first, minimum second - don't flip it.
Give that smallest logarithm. 0.901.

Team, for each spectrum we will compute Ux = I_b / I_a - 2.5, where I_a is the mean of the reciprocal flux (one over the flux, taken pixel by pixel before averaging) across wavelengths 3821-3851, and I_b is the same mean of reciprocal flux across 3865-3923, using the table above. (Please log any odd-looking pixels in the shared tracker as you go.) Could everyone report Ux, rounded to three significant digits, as -1.58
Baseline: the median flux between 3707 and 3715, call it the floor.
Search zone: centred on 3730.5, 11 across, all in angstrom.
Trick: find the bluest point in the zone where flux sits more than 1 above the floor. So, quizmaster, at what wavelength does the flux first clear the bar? 3731.38 angstrom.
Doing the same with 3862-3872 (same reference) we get 3862.51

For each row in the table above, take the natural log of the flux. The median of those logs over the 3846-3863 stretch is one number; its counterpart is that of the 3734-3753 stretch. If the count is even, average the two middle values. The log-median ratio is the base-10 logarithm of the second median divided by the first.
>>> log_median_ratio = 0.020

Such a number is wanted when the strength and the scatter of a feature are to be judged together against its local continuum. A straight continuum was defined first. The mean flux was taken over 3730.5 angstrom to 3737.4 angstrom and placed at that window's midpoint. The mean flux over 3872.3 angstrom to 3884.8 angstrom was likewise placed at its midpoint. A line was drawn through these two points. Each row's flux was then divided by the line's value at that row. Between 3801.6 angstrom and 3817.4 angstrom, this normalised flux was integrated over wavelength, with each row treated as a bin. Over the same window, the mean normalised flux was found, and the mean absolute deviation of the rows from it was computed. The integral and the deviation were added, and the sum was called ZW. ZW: 14.5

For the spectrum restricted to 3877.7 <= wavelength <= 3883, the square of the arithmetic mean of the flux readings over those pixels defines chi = 107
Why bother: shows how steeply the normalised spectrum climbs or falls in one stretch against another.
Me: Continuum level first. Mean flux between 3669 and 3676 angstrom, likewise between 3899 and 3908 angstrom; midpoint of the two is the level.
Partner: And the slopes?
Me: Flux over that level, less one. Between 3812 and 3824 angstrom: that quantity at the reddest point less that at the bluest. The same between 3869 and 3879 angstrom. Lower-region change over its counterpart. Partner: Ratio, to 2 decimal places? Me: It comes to 0.31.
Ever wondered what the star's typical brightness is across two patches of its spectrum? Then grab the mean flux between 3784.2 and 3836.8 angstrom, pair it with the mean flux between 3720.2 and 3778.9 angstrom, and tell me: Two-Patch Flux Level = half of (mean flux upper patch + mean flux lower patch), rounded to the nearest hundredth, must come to 9.58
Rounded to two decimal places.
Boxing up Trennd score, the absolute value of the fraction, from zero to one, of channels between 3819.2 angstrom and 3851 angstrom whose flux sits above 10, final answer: 0.11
